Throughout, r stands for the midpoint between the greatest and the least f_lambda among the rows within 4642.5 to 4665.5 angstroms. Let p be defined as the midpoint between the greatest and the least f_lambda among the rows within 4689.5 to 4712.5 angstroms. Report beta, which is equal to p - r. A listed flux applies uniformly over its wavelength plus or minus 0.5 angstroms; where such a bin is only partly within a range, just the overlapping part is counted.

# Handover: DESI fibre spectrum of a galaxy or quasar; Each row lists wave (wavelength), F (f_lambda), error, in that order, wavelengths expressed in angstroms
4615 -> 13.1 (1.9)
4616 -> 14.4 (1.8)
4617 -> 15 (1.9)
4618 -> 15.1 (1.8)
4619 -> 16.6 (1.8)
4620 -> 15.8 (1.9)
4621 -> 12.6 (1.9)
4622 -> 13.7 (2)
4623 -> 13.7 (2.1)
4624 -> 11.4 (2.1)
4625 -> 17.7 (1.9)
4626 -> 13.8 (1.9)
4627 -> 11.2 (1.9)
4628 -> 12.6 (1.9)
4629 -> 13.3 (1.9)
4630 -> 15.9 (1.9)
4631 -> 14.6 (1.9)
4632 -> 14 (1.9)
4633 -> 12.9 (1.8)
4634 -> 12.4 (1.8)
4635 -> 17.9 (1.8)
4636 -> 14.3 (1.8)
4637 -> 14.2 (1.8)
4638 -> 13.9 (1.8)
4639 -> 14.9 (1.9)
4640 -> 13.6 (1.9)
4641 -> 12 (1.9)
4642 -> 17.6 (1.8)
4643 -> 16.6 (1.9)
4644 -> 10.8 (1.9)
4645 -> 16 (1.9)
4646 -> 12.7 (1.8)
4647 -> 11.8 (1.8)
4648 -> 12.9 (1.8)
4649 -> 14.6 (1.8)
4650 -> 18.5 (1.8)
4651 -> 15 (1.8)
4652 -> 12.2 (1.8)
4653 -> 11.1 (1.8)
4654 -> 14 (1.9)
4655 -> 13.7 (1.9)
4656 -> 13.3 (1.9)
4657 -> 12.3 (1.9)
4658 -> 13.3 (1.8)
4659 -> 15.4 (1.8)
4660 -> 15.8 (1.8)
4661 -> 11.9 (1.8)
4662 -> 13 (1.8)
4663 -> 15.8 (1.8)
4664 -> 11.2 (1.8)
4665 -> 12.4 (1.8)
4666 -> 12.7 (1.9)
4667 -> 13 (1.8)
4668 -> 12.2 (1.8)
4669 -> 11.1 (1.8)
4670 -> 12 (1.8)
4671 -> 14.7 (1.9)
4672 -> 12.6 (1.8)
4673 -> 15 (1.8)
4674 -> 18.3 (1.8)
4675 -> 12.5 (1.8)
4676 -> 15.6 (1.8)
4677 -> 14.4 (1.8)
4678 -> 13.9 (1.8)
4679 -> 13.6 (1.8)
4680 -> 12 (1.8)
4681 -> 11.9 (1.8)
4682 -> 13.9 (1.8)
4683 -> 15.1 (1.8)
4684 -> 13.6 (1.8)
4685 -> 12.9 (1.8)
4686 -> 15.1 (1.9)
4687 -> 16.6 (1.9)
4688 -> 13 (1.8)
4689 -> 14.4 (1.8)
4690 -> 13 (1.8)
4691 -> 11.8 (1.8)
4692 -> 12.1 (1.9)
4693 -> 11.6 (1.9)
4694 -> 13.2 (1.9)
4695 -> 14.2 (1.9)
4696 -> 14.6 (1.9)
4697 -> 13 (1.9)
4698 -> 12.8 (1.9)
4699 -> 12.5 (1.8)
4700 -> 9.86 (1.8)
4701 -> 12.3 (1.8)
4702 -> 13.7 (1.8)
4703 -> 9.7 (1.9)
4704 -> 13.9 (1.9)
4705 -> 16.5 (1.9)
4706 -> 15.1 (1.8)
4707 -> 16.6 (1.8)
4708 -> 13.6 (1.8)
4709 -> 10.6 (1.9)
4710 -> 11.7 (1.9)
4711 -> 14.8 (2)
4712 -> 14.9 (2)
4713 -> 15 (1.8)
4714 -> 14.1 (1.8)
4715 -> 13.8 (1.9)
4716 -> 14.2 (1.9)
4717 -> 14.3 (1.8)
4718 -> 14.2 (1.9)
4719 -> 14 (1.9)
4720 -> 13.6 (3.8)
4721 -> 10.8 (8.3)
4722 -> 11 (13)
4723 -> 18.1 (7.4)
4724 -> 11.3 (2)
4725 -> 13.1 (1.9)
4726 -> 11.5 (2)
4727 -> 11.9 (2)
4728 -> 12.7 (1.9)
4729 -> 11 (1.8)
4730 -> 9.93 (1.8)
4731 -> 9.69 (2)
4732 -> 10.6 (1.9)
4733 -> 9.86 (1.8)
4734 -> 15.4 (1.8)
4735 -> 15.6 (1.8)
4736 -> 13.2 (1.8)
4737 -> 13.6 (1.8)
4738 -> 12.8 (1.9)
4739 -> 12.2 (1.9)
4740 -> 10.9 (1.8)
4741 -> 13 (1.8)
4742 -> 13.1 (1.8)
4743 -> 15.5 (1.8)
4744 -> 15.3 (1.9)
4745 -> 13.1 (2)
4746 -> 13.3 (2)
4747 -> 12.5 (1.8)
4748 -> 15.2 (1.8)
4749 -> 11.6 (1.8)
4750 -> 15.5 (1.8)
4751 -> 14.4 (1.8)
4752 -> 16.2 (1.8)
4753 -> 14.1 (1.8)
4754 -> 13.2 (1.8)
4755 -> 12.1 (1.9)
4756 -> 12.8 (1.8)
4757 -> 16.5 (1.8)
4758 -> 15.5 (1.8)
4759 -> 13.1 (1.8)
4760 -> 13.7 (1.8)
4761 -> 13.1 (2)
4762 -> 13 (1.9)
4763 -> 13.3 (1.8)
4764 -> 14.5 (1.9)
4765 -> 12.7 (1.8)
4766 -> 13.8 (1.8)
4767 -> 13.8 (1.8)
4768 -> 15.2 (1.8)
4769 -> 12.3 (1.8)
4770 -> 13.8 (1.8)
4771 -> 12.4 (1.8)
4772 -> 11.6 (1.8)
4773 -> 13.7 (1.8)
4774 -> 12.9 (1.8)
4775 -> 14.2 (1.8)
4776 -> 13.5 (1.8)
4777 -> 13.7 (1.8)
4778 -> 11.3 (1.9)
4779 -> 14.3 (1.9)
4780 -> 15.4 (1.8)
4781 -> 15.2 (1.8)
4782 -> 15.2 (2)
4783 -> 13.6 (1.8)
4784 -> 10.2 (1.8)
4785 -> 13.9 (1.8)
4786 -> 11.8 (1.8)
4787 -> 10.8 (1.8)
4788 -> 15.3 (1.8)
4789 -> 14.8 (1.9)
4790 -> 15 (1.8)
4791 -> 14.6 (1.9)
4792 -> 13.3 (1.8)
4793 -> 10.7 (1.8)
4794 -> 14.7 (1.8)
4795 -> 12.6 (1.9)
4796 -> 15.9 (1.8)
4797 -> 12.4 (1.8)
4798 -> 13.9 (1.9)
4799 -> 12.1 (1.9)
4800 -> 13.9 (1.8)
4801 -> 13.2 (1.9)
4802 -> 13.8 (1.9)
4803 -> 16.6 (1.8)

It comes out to -1.5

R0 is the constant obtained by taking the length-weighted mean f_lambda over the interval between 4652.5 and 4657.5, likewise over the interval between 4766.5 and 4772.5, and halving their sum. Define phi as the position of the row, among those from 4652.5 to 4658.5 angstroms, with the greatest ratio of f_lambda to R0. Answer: 4654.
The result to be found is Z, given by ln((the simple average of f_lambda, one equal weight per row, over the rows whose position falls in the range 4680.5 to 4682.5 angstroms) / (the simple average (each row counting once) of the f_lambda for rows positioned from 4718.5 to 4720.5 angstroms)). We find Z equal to -0.07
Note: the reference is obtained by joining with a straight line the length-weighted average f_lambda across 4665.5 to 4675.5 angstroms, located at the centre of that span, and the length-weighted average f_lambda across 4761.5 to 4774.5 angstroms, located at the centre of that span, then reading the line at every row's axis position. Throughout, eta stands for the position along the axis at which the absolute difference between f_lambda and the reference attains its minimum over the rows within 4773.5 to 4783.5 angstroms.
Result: 4776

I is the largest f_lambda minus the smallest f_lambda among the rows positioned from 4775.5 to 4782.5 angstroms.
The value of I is 4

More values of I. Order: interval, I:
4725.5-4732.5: 3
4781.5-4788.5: 5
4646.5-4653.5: 7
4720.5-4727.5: 7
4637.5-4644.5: 7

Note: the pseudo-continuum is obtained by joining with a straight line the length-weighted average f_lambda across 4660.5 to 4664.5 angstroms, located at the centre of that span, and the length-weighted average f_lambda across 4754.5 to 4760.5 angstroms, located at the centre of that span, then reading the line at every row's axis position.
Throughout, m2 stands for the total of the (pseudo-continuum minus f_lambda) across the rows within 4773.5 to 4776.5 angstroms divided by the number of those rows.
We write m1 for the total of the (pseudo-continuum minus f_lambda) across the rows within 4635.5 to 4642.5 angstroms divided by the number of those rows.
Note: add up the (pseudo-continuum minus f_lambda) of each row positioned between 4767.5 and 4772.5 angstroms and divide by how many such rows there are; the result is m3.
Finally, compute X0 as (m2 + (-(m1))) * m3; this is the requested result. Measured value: 2.3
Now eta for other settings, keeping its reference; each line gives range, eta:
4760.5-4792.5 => 4763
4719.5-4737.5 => 4736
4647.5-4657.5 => 4656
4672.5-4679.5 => 4679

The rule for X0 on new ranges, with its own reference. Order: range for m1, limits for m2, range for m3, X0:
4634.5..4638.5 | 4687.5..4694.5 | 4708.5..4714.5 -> -0.1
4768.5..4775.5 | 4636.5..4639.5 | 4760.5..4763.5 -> -2.3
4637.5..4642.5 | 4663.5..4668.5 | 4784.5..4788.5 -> 3.1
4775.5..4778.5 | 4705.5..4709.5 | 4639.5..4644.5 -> 2.5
